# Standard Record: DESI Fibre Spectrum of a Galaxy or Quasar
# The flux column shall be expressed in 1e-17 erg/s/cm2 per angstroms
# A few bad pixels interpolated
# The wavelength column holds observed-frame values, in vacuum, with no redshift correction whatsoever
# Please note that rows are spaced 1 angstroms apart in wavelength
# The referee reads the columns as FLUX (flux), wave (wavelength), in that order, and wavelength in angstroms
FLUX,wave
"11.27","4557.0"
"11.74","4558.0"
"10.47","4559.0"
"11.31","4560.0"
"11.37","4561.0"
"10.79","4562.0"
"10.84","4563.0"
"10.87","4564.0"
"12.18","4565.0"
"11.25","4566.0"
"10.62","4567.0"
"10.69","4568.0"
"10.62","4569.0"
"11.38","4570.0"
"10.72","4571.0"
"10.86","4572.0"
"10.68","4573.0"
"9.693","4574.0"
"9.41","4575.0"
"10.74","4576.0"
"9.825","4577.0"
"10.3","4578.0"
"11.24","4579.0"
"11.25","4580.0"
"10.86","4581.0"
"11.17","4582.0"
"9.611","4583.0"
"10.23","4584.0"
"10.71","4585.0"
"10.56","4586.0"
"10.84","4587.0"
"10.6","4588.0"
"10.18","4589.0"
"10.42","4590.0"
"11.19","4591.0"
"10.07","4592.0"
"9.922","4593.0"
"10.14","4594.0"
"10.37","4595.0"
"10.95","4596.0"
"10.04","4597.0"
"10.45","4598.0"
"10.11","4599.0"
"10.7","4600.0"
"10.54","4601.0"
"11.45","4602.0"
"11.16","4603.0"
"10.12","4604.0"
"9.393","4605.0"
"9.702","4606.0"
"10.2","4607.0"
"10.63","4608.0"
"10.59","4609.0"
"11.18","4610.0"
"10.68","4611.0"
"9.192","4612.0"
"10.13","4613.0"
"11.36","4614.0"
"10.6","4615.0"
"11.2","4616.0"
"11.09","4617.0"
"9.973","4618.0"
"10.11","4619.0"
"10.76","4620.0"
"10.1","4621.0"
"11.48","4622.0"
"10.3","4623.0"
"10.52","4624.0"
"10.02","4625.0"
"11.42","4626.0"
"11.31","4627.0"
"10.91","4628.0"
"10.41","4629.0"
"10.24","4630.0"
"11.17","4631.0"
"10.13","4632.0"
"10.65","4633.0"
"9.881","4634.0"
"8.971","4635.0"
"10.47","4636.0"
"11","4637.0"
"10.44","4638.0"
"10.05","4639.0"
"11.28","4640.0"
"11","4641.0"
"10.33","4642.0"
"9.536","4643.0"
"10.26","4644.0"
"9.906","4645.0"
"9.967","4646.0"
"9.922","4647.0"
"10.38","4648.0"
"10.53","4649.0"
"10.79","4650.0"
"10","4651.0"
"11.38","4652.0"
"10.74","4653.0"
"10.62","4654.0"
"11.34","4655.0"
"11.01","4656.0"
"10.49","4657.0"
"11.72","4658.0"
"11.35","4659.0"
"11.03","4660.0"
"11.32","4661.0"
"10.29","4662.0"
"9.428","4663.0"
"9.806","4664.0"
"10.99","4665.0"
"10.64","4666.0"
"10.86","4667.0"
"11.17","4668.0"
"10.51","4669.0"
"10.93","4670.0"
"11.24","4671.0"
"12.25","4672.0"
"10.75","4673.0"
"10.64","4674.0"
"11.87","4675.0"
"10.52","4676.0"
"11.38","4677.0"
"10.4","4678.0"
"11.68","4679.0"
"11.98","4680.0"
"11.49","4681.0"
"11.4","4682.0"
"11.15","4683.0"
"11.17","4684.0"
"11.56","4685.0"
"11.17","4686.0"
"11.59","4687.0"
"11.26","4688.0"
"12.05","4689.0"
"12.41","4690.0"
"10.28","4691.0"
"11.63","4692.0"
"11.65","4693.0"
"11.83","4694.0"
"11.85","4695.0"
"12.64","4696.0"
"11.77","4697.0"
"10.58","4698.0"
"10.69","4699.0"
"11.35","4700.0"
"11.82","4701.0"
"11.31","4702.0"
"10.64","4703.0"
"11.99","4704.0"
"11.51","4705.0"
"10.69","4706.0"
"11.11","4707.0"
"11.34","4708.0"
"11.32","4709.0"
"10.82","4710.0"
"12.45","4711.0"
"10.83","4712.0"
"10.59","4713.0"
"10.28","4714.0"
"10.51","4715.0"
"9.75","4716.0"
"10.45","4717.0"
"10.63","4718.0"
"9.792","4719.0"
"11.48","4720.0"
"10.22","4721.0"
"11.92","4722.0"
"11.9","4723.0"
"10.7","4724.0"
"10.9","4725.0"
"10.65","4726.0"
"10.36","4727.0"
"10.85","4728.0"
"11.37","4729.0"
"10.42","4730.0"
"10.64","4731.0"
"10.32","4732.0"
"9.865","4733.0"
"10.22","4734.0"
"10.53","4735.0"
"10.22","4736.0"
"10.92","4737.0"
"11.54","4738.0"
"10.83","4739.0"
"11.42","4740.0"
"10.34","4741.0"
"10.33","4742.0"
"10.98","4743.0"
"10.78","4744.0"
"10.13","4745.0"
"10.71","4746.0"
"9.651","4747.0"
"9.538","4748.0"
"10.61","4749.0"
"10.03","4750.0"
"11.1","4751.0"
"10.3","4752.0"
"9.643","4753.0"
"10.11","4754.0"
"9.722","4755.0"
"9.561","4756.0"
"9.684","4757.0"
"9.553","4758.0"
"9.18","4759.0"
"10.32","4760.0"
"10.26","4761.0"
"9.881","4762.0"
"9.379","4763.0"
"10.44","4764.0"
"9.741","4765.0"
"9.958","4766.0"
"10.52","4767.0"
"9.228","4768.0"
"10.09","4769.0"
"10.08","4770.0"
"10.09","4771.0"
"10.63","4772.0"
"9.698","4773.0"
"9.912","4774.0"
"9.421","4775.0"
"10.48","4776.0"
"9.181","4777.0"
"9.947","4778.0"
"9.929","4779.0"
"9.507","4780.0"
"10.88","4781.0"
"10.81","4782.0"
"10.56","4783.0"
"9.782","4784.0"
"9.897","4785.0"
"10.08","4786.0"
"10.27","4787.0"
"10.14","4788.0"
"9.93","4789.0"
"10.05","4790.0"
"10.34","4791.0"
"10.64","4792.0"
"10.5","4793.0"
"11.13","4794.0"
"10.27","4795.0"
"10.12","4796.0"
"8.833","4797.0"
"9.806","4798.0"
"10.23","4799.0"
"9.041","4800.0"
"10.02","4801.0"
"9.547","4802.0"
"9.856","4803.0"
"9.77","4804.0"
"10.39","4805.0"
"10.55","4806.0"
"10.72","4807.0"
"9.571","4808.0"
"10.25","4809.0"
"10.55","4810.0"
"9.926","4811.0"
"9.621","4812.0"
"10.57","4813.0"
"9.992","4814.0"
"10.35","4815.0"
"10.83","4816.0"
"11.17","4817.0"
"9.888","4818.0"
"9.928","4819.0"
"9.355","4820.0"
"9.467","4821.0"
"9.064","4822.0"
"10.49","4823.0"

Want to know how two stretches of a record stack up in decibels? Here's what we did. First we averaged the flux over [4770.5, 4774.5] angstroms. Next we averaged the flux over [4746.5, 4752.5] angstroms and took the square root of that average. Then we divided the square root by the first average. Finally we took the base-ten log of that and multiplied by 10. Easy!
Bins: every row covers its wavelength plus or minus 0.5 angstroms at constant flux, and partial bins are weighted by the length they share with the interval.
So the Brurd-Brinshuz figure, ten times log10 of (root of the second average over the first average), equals -4.99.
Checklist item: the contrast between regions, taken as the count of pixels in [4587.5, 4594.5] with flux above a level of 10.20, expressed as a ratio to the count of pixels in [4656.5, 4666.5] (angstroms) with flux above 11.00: 1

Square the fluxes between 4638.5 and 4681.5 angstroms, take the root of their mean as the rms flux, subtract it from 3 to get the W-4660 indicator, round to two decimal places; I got -7.81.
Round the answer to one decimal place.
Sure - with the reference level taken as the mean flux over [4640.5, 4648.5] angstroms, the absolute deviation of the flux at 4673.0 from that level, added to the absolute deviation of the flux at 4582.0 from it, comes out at 1.6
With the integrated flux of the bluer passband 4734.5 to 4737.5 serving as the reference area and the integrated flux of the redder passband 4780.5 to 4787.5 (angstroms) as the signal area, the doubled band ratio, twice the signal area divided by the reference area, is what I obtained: 4.6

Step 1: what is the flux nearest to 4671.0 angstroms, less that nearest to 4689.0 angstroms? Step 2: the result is -0.8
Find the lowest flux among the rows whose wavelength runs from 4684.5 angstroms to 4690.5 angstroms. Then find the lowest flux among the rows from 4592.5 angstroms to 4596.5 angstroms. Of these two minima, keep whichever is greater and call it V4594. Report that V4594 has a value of 11.2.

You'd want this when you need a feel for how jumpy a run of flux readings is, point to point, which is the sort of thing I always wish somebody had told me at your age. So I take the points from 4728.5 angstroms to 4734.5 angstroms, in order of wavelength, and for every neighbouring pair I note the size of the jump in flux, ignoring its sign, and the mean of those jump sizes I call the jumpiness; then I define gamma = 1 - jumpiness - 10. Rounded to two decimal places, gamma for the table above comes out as -9.46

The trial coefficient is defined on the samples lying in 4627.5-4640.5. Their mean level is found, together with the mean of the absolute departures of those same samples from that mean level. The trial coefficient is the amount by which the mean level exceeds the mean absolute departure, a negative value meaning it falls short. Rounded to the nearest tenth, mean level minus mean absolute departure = 10.0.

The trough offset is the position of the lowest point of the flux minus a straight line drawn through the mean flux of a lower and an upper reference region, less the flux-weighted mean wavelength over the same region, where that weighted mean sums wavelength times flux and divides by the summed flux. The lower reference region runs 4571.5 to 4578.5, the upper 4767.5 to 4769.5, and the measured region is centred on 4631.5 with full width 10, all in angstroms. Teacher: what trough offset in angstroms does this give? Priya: 3.6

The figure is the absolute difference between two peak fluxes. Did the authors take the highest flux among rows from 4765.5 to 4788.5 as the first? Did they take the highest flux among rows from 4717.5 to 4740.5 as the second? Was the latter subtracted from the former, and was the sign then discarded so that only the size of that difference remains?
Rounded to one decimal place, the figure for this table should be 1.0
